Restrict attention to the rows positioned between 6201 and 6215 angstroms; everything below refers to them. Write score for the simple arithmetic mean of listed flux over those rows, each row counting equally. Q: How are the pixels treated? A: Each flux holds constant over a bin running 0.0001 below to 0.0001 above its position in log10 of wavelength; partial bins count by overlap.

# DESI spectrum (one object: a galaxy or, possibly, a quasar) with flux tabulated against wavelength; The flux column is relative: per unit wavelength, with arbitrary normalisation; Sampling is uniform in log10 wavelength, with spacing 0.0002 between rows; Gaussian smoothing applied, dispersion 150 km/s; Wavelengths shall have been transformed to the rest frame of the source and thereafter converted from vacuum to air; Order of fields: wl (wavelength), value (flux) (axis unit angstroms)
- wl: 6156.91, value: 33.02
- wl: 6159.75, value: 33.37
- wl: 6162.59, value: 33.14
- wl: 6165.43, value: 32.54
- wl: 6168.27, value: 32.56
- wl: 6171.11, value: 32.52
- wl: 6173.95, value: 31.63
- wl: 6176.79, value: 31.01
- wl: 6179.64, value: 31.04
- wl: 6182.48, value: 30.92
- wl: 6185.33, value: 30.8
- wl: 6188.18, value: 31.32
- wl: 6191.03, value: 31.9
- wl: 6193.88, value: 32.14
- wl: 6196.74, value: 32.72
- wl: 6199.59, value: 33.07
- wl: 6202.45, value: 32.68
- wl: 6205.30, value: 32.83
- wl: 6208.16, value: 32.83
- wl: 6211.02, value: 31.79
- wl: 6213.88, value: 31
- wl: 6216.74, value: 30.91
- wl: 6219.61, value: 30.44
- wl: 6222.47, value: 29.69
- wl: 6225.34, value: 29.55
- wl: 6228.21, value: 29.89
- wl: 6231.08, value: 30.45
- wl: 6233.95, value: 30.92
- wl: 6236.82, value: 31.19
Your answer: 32.2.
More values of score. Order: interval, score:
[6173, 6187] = 31.1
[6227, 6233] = 30.2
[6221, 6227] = 29.6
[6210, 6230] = 30.5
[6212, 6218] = 31.0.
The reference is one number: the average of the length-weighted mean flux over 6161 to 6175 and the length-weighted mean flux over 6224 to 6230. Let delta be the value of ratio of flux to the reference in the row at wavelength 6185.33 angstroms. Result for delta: 0.99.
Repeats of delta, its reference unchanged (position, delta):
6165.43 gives 1.05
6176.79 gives 1.00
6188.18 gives 1.01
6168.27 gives 1.05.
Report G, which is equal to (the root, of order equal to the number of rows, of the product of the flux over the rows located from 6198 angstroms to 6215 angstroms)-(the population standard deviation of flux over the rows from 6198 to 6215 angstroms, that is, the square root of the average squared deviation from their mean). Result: 31.6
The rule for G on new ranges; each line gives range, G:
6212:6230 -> 29.7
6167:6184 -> 30.9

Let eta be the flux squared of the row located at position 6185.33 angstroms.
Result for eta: 949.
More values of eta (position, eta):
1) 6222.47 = 881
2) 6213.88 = 961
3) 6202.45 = 1068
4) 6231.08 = 927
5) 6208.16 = 1078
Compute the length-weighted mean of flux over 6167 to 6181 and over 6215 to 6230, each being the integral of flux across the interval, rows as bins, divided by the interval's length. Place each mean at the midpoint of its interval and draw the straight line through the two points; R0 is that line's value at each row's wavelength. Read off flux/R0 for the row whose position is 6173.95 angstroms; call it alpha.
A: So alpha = 1.00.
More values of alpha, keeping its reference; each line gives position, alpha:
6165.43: 1.02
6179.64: 0.98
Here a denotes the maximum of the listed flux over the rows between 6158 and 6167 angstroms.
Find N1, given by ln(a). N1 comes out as 3.51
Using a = 33.37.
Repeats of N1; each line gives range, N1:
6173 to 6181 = 3.45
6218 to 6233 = 3.42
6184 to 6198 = 3.49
